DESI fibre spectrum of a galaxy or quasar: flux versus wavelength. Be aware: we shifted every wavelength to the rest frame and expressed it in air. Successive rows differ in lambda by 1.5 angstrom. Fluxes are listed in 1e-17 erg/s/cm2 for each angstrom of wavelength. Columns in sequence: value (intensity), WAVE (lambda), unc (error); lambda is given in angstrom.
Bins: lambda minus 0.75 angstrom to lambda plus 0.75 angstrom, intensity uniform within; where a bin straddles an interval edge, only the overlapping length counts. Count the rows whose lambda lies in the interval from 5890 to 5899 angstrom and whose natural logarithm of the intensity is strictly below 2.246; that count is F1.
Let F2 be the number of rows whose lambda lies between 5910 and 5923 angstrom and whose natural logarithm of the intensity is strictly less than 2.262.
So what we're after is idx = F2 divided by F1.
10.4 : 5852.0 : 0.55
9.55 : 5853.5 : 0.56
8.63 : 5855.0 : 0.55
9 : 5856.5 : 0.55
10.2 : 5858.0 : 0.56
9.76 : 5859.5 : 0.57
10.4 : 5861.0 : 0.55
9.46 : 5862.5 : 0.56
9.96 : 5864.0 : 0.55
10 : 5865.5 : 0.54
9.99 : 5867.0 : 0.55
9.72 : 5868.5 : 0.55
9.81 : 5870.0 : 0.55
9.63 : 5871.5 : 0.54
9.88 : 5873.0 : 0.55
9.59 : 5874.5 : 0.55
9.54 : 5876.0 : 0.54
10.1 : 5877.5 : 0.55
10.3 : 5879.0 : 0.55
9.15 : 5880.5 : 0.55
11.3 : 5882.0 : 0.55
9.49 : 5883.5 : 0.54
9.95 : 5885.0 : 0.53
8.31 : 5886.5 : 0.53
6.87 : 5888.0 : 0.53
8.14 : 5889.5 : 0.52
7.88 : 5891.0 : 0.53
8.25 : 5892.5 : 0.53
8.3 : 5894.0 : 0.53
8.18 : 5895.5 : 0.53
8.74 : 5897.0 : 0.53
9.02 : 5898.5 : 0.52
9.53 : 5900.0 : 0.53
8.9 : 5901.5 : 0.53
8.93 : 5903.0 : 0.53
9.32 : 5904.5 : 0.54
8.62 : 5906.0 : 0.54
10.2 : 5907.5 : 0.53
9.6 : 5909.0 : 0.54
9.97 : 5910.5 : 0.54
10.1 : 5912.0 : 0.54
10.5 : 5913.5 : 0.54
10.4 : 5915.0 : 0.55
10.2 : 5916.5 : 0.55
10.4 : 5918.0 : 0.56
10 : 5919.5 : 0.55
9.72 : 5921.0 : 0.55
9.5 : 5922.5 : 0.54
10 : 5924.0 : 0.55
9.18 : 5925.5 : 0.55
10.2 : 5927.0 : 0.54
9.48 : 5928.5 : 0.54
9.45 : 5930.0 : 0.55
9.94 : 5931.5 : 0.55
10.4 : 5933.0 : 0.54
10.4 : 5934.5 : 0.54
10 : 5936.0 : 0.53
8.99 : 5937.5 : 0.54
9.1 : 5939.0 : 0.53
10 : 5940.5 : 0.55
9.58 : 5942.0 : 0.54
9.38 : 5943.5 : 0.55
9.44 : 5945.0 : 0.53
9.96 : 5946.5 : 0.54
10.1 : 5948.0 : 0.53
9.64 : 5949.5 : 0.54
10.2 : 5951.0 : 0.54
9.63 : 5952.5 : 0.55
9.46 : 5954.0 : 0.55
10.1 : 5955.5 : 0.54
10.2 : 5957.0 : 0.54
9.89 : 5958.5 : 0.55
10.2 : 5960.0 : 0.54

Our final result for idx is 0.2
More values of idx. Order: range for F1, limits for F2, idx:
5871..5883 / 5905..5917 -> 2.0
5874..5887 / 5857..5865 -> 0.5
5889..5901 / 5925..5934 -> 0.4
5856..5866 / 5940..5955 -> 4.0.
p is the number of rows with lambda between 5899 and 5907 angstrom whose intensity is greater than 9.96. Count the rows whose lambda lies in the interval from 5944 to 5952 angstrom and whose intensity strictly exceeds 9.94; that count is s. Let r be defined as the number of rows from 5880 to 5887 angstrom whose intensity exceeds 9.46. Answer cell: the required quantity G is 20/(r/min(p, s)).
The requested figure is 0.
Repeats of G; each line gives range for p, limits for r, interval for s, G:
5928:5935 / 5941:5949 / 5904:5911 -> 13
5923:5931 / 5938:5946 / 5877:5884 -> 20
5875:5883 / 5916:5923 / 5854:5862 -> 8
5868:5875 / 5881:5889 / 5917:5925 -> 0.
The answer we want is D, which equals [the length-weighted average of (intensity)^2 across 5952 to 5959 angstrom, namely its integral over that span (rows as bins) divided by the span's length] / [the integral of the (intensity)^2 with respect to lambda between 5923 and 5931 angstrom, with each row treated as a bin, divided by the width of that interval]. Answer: 1.04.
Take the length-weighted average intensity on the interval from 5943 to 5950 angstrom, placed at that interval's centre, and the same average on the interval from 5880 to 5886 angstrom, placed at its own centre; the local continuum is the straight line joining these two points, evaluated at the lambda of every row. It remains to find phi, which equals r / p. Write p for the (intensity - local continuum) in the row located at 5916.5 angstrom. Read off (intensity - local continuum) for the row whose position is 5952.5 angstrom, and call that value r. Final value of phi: -0.2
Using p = 0.4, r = -0.1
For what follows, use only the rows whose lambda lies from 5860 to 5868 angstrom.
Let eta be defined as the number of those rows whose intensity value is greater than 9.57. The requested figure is 4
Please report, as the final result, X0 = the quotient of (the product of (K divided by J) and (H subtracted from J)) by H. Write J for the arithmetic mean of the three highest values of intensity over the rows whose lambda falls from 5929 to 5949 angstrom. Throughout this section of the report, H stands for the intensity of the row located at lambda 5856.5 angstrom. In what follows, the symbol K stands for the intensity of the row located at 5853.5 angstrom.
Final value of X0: 0.13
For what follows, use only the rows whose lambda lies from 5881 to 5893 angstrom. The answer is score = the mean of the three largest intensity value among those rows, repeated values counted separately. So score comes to 10.2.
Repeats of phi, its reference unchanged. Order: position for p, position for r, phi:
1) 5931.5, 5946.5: 1.4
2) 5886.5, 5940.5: -0.2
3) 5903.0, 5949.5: 0.1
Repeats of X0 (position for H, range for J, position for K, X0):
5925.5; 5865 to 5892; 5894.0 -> 0.12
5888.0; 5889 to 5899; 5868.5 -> 0.30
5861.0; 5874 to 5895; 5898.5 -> 0.01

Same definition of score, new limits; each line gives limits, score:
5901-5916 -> 10.4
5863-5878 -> 10.0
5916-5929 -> 10.3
